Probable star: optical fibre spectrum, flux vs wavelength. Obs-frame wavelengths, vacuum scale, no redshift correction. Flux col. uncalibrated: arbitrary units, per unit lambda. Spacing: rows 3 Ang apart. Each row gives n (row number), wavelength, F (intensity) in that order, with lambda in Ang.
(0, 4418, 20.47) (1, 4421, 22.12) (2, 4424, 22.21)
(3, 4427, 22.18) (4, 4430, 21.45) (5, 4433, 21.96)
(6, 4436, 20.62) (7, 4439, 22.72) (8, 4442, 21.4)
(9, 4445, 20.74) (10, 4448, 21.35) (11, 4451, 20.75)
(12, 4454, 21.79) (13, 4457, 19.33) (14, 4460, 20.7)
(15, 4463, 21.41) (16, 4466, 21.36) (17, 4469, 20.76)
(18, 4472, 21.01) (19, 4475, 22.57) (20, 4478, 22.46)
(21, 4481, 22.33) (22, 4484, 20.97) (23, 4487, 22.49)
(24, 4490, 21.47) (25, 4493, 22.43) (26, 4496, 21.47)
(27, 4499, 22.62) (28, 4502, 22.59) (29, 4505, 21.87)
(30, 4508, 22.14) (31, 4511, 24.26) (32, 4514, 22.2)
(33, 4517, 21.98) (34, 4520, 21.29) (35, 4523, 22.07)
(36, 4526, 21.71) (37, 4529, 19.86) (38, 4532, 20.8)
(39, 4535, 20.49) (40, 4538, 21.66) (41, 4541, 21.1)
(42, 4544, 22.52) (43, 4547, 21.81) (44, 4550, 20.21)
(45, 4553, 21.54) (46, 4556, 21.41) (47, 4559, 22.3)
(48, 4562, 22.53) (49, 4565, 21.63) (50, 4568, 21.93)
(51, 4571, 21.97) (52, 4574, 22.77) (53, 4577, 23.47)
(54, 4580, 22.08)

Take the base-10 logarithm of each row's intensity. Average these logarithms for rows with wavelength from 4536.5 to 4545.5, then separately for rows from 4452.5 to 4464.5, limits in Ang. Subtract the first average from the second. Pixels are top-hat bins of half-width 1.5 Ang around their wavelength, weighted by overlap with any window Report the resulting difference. -0.020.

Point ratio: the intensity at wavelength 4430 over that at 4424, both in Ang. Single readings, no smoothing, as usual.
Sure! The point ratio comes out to 0.97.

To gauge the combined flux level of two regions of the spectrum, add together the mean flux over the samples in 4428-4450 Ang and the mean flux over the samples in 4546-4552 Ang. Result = 42.5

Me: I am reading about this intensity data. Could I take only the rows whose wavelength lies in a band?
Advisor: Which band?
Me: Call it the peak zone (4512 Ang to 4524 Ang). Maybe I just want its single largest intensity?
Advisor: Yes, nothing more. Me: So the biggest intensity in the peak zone 22.2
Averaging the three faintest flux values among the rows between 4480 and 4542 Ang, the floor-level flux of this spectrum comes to 20.4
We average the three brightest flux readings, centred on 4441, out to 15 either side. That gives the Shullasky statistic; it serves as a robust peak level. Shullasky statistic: 22.3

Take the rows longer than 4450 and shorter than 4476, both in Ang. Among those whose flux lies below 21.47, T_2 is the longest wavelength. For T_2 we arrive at 4472 Ang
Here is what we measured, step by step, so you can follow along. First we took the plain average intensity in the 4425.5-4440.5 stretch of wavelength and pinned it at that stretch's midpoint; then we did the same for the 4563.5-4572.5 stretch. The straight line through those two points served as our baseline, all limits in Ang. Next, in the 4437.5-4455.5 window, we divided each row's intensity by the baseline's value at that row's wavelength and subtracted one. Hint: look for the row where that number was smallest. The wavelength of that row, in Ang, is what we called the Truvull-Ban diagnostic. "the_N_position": 4445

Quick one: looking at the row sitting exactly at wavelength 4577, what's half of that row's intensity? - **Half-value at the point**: 11.7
